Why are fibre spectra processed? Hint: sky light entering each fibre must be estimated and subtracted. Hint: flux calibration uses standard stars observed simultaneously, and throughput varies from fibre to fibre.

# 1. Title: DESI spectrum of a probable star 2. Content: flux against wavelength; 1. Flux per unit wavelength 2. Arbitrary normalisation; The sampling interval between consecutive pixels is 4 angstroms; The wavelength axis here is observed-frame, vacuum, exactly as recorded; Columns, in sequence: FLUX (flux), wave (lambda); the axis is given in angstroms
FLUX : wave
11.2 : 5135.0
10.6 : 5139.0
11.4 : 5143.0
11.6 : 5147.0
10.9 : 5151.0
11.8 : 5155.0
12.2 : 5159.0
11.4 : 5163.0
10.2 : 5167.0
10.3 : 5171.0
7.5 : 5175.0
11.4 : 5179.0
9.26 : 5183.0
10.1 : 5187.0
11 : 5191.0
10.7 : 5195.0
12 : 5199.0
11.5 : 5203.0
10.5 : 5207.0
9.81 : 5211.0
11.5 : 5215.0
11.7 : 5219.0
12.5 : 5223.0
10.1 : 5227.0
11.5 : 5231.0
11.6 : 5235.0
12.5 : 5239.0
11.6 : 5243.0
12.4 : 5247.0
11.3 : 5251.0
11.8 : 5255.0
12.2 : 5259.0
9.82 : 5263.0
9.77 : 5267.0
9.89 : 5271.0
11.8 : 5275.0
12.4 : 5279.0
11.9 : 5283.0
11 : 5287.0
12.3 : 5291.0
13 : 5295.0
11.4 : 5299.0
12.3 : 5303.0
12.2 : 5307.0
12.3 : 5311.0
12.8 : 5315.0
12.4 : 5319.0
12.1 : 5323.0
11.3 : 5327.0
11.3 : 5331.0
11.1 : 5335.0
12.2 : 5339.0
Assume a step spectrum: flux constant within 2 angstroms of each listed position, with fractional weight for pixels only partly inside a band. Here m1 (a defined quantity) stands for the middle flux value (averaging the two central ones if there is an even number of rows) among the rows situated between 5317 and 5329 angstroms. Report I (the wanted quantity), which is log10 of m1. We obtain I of 1.08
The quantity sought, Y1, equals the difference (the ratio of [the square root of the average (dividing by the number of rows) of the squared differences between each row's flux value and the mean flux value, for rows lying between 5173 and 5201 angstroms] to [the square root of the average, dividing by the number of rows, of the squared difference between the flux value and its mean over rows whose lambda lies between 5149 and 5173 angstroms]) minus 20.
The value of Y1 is -18.1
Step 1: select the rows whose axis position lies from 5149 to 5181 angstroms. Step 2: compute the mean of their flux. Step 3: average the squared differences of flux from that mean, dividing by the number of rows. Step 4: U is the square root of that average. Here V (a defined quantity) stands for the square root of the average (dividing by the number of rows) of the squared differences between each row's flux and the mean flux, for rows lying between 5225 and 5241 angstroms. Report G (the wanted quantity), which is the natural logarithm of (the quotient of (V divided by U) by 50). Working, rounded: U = 1.4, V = 0.86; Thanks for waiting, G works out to -4.4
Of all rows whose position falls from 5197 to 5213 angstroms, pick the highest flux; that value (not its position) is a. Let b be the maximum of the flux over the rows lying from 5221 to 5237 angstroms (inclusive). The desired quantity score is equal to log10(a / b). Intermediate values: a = 12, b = 12.5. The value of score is -0.018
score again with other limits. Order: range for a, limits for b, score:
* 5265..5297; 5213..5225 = 0.017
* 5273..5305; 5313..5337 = 0.007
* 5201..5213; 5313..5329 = -0.047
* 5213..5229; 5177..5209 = 0.018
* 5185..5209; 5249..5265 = -0.007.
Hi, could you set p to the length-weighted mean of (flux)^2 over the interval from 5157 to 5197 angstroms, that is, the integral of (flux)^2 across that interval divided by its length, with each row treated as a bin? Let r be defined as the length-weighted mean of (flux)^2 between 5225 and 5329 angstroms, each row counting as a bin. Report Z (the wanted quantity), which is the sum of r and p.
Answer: 247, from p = 110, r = 137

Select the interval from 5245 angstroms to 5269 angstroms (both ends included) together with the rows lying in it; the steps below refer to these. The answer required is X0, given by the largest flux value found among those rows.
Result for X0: 12.4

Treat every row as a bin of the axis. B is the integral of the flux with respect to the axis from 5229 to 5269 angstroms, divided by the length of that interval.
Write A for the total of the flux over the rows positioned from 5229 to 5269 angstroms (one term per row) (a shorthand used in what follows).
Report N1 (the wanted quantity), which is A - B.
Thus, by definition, 103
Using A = 114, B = 11.4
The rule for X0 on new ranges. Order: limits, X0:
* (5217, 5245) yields 12.5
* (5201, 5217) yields 11.5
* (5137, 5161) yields 12.2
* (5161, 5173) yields 11.4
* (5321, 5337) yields 12.1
